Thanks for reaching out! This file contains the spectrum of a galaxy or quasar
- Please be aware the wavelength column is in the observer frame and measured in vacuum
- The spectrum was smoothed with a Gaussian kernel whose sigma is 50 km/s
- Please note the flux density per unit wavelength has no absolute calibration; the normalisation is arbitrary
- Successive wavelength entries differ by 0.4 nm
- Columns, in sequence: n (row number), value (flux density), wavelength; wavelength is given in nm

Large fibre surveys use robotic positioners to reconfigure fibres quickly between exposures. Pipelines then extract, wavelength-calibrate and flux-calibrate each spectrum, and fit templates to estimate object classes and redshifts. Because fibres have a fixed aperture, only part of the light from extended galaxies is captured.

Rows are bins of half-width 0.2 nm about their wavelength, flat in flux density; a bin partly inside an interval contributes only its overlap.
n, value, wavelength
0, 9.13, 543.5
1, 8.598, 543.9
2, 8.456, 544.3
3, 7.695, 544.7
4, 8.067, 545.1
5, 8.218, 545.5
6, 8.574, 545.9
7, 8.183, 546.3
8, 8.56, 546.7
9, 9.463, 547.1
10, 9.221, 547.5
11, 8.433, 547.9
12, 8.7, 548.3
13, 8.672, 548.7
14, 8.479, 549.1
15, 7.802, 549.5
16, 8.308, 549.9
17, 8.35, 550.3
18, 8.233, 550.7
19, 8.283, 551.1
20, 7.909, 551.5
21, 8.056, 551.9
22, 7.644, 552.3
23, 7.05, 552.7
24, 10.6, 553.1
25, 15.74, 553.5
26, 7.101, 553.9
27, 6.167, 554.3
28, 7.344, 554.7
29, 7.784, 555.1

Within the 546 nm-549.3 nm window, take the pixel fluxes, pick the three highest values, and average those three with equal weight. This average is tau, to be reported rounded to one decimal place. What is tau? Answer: 9.1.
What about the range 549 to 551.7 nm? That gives 8.4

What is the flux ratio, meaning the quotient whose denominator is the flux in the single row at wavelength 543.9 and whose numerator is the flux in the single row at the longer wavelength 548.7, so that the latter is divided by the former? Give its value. 1.0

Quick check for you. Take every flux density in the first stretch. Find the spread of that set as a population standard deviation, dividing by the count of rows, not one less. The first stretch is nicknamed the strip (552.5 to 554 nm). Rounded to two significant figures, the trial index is 3.5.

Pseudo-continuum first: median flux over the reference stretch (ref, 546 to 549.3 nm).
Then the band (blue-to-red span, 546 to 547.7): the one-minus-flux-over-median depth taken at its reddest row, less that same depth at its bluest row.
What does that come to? -0.12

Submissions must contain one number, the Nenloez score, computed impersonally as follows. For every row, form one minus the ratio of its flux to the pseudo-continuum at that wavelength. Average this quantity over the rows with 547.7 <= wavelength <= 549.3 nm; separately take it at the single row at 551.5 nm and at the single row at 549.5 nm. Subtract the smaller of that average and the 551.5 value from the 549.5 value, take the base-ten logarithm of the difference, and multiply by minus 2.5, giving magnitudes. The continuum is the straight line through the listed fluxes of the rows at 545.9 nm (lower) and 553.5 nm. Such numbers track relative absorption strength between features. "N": 2.2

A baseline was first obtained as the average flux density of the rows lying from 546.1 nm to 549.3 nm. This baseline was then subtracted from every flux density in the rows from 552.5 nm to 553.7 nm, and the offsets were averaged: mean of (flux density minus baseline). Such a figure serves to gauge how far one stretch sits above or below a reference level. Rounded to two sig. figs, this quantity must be 2.4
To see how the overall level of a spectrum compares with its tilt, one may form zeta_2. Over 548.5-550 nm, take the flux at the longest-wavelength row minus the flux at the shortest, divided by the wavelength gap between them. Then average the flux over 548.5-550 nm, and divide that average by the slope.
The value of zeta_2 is -27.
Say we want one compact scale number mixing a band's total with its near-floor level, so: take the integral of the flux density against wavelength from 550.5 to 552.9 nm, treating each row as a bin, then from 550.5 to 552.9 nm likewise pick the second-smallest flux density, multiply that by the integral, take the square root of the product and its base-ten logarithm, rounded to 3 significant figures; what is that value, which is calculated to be 1.08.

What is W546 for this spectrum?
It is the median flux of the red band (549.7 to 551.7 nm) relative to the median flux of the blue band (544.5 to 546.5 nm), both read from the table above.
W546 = 1.01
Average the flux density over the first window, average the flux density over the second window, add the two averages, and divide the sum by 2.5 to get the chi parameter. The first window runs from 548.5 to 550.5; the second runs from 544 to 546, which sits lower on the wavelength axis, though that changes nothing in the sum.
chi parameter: 6.61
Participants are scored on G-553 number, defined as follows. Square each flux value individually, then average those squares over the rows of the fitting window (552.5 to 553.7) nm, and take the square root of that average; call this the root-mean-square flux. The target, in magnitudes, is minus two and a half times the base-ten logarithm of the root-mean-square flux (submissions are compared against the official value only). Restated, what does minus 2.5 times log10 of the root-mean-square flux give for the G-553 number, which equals -2.67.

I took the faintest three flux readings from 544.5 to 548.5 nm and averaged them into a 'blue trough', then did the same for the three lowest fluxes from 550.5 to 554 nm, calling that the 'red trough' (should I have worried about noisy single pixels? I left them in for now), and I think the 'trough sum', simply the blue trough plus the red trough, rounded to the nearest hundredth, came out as 15.25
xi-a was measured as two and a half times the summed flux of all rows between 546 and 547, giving 41.9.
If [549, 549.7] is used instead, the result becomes 40.7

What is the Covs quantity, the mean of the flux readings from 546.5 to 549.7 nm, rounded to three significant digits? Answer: 8.67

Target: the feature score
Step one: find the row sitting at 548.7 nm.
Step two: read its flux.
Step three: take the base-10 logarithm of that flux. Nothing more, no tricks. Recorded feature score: 0.94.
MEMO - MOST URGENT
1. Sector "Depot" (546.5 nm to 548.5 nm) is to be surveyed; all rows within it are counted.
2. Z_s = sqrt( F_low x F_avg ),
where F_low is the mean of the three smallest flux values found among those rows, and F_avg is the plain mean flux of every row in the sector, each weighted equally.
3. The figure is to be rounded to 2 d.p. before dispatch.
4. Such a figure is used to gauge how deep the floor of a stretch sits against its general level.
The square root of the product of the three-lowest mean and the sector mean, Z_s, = 8.72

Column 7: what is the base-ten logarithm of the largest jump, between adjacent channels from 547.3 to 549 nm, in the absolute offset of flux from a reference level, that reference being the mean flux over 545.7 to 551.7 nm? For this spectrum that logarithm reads -0.16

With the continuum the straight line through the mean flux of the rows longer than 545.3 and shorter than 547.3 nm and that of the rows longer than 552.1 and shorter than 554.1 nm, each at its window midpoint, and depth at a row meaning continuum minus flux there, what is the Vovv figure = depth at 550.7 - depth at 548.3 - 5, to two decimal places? -4.17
